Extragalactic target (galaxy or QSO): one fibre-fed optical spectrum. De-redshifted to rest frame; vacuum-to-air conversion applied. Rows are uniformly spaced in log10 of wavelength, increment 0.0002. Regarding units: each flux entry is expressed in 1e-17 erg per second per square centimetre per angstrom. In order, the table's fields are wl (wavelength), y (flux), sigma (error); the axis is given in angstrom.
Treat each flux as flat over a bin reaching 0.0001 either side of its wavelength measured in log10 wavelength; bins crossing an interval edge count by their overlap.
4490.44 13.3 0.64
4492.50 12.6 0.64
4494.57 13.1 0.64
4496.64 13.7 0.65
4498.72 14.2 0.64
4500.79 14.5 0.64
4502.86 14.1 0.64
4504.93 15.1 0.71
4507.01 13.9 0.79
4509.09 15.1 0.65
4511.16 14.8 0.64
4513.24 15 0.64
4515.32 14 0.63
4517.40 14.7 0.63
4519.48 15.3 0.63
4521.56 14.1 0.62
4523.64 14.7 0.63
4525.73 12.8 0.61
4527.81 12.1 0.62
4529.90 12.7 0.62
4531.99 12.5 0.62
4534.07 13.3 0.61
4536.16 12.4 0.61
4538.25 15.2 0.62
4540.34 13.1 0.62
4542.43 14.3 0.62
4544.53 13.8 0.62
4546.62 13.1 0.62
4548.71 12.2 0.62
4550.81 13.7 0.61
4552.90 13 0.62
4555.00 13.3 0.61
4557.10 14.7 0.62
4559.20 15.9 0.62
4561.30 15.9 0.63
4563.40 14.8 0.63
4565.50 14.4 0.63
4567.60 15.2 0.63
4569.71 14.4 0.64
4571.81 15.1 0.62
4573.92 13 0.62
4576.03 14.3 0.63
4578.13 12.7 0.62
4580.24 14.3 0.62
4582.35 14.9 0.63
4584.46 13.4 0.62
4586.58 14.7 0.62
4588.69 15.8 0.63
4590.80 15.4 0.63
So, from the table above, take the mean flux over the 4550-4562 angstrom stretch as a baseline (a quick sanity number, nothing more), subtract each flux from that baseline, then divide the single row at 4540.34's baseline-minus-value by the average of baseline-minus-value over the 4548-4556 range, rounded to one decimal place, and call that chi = 1.0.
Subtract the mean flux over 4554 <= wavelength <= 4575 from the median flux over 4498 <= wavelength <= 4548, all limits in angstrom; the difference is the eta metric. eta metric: -0.57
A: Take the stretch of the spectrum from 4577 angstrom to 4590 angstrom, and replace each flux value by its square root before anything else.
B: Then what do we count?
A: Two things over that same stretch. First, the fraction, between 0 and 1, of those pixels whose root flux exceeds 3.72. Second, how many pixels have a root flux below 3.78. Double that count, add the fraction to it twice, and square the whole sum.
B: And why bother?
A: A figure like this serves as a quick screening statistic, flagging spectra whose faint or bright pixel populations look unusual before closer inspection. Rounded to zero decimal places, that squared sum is 28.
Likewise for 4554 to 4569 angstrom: 14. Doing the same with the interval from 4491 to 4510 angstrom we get 178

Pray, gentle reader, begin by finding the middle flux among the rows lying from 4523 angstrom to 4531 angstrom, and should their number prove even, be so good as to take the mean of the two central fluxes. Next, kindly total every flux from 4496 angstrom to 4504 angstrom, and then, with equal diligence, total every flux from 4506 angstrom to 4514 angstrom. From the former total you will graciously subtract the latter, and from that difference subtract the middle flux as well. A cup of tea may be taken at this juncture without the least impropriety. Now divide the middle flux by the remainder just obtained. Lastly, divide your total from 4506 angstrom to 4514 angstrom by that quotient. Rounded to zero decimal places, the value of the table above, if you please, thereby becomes -69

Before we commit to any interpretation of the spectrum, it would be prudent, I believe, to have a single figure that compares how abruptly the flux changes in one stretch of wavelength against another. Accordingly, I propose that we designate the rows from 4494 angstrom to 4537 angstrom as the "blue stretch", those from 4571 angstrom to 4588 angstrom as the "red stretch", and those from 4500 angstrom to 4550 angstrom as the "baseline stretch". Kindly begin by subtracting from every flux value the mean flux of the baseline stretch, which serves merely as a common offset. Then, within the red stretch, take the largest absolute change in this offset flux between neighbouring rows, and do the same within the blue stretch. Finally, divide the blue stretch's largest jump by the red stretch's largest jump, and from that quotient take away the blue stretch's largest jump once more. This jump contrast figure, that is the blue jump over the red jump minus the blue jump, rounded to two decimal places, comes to -1.00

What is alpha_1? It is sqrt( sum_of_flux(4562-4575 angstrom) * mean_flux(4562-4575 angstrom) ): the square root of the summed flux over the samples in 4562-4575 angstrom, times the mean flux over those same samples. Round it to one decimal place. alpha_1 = 35.5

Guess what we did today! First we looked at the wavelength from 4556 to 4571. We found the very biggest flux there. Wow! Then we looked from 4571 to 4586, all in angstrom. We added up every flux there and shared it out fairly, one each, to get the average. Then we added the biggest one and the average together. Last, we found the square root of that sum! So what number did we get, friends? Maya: 5.46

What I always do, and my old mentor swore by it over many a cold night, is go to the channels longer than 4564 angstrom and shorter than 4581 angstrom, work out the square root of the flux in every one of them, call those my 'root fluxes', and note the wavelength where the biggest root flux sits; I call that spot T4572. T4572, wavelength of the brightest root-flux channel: 4567.60 angstrom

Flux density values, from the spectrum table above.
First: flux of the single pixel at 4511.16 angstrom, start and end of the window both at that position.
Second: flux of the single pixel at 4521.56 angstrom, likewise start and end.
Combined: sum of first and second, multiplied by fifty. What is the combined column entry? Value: 1445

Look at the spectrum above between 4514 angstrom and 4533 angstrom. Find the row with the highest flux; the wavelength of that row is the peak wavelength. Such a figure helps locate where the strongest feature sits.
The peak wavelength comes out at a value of 4519.48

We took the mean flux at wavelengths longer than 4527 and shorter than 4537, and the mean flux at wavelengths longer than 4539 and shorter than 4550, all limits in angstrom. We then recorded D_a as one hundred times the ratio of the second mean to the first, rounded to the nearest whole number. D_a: 106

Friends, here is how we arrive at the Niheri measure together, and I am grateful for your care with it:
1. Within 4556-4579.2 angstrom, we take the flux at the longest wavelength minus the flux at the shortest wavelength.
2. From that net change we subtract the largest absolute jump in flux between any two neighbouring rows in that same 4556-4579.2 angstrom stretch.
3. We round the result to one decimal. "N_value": -4.1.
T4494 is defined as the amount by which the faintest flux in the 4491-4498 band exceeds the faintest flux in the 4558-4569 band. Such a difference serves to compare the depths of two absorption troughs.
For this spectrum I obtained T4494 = -1.8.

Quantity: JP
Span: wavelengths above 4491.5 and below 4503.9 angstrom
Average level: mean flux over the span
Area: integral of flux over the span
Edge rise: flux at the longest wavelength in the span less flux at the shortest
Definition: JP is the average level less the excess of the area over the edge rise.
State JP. -155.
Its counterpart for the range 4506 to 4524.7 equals -258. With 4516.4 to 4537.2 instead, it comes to -269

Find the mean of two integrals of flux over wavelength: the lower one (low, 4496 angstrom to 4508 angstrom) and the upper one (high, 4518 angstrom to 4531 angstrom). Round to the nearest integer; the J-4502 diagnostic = 174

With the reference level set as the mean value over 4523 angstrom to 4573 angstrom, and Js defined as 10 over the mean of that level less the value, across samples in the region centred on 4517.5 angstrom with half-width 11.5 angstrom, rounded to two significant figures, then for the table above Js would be -27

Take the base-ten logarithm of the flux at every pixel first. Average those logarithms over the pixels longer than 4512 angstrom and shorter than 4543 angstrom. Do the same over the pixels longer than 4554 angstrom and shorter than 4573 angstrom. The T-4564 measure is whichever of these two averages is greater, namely 1.17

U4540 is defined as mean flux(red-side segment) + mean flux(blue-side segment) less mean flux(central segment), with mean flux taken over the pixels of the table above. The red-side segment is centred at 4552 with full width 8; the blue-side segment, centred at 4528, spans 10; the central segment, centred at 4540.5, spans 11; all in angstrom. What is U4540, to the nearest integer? 12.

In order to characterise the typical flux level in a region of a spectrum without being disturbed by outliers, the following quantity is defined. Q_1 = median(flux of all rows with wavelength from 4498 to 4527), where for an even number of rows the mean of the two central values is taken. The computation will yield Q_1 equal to 14.6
